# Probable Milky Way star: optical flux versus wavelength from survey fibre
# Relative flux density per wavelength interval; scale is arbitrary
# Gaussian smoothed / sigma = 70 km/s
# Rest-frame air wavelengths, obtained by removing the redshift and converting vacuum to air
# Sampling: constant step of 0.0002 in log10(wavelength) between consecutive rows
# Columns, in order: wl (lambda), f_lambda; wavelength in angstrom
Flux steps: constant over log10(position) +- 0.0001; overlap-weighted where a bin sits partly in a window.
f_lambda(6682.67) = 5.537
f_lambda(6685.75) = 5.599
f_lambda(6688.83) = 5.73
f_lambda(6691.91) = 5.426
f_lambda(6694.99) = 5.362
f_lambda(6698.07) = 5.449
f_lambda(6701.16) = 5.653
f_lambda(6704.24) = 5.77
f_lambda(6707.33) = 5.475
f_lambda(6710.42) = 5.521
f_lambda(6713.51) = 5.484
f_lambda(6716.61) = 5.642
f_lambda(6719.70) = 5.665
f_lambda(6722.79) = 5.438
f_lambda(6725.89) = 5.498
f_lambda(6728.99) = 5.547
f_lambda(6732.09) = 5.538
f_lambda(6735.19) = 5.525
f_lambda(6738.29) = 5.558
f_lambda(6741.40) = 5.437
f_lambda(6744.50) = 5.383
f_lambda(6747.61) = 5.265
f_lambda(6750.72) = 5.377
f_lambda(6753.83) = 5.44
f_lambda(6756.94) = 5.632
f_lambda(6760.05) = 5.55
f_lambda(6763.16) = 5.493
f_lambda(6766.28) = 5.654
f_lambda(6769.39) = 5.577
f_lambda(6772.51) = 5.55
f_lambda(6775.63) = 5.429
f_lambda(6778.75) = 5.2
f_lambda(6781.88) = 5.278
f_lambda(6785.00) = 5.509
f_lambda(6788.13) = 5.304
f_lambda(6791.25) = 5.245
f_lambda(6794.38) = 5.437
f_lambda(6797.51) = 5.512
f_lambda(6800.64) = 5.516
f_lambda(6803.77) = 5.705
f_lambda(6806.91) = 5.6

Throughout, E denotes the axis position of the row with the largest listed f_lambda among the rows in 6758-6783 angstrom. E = 6766.28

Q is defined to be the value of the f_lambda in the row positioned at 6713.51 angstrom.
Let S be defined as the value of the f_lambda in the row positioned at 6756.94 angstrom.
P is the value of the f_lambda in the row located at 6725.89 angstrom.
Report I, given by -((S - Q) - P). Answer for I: 5.35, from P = 5.498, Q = 5.484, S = 5.632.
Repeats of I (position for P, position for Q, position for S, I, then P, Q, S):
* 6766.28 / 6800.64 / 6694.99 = 5.81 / 5.654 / 5.516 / 5.362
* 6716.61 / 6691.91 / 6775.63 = 5.64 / 5.642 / 5.426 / 5.429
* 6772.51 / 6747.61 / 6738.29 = 5.26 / 5.55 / 5.265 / 5.558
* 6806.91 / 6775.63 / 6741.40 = 5.59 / 5.6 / 5.429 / 5.437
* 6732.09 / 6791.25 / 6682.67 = 5.25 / 5.538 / 5.245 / 5.537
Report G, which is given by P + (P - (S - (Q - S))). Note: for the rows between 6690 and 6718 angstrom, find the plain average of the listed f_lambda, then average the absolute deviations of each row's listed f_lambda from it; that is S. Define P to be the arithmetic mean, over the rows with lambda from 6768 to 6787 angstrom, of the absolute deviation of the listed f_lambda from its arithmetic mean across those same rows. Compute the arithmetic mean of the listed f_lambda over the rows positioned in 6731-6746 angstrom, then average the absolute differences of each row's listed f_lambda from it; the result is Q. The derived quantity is 0.100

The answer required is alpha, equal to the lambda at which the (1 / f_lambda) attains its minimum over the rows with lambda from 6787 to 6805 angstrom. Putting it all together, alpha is 6803.77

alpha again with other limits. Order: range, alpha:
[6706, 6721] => 6719.70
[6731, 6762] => 6756.94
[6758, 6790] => 6766.28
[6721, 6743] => 6738.29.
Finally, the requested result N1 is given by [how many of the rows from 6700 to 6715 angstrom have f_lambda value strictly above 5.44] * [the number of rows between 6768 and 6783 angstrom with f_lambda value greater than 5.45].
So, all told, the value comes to 10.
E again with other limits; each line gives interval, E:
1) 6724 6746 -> 6738.29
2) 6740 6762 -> 6756.94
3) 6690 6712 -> 6704.24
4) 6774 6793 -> 6785.00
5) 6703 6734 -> 6704.24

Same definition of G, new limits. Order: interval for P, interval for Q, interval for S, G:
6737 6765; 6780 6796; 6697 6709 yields 0.021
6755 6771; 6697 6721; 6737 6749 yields 0.026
